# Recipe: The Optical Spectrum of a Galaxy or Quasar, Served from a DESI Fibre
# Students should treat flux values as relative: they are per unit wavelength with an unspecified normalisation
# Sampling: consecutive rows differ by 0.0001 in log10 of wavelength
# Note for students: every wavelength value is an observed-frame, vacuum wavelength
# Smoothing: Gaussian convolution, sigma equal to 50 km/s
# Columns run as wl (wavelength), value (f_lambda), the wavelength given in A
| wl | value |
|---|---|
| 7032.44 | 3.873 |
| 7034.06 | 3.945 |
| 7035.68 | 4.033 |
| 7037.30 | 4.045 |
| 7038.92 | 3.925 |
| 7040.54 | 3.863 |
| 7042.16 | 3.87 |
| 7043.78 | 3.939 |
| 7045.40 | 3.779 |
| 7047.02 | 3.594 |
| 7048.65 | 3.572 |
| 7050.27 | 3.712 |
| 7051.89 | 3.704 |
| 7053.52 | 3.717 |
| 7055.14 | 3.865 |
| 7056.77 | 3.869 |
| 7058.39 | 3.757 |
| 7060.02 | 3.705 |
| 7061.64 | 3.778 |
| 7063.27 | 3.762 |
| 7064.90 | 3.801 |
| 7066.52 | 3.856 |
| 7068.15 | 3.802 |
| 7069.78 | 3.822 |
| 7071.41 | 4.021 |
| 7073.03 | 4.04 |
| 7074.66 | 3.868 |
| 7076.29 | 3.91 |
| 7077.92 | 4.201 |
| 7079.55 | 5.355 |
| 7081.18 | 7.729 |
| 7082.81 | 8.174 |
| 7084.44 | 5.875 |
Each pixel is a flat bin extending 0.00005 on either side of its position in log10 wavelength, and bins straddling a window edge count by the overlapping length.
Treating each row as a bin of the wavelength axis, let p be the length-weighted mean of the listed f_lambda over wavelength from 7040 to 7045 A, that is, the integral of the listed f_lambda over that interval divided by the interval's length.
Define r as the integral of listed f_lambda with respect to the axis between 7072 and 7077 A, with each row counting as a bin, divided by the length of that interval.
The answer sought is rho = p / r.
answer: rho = 0.98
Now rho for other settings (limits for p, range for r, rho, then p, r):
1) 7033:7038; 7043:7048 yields 1.06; 4.00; 3.76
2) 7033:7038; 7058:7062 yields 1.07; 4.00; 3.74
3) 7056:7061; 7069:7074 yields 0.95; 3.78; 3.96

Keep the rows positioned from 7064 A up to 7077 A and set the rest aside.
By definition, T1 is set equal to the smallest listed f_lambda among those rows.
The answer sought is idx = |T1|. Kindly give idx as 3.80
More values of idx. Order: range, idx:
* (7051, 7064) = 3.70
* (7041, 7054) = 3.57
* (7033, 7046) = 3.78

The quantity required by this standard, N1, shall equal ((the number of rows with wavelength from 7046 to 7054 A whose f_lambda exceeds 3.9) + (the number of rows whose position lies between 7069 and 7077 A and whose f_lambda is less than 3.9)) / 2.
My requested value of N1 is 1.0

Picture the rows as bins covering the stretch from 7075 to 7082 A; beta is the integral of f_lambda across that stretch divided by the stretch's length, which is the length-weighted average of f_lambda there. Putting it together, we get 5.20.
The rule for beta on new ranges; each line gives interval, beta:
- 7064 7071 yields 3.83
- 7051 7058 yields 3.79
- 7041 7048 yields 3.79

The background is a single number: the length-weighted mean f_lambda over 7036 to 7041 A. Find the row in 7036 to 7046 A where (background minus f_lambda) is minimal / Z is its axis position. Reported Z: 7037.30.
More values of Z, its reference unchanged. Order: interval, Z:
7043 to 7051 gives 7043.78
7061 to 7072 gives 7071.41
